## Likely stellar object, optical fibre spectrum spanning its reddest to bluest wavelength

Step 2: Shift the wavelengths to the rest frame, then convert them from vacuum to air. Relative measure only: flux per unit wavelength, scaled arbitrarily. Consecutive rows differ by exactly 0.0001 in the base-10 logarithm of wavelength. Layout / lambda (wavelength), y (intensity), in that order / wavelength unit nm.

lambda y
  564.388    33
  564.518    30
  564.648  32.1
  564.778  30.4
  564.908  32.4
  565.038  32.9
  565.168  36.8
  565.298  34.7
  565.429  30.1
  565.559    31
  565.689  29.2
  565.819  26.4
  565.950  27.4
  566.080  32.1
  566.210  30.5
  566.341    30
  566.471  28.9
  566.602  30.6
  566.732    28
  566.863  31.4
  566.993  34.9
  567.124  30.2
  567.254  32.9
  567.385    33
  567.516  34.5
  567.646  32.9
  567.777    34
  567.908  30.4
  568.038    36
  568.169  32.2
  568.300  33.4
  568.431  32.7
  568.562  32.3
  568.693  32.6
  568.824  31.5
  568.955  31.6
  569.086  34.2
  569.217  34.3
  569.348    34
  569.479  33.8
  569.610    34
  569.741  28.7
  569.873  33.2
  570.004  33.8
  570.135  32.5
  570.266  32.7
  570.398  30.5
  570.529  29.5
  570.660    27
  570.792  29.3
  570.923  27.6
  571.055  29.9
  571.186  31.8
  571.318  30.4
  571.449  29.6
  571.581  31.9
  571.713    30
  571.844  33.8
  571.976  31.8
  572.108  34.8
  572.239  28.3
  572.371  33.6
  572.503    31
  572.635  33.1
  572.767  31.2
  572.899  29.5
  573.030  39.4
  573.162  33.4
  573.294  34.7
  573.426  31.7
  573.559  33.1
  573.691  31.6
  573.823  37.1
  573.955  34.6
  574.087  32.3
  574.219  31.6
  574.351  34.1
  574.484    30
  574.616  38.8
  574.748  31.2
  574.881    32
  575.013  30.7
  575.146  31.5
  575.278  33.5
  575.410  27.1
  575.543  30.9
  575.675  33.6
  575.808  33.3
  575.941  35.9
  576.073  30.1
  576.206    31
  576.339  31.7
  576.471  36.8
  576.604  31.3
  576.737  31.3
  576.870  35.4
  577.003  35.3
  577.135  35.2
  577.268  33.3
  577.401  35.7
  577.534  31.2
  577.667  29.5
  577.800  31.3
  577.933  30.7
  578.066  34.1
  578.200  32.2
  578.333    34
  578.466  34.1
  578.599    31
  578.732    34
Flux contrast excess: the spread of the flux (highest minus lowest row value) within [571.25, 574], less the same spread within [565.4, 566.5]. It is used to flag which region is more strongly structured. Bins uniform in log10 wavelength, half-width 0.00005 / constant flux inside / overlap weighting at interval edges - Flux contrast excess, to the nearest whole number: 5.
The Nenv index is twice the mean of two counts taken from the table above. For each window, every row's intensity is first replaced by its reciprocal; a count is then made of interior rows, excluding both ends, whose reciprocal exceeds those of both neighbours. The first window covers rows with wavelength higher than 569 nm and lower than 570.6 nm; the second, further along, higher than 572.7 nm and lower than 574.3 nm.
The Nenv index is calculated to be 7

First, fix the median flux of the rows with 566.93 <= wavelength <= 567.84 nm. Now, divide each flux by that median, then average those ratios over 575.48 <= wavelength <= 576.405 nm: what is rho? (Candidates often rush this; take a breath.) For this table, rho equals 0.981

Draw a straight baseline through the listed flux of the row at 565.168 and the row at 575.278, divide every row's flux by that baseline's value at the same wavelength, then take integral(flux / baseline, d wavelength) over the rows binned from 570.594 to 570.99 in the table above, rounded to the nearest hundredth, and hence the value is 0.32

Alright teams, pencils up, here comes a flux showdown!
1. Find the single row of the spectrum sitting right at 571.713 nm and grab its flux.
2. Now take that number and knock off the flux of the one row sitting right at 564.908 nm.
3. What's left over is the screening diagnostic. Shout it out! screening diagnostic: -2.4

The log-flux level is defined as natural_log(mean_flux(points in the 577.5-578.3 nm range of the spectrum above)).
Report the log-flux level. 3.45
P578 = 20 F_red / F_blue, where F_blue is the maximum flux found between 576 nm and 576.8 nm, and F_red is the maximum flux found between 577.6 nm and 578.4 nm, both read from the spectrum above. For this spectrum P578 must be 18.5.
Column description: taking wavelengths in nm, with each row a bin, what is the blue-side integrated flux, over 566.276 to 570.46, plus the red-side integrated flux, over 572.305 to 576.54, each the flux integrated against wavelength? 274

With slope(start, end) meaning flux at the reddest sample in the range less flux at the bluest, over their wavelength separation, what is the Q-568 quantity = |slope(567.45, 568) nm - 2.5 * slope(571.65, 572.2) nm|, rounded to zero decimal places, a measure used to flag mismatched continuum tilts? 41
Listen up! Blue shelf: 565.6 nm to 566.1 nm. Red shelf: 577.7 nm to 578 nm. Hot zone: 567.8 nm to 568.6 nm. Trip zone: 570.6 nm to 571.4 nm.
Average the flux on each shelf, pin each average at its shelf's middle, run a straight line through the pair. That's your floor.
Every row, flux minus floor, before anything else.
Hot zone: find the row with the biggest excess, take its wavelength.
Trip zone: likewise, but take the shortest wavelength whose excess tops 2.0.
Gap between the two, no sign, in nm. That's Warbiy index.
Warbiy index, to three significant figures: 3.15 nm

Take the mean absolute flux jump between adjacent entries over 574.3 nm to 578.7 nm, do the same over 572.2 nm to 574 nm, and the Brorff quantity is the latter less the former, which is 0.7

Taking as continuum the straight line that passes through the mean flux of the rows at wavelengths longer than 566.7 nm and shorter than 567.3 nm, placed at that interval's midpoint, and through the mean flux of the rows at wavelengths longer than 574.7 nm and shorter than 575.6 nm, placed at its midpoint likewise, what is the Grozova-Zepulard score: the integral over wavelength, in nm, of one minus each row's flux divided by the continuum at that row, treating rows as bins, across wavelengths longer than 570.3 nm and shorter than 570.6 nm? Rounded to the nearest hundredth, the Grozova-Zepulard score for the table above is 0.01 nm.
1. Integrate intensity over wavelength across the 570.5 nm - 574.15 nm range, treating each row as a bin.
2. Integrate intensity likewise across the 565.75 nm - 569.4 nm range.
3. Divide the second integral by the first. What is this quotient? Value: 1.0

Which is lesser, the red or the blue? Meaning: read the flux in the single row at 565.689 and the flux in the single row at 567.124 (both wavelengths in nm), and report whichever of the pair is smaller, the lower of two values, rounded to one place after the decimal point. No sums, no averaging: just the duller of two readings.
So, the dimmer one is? 29.2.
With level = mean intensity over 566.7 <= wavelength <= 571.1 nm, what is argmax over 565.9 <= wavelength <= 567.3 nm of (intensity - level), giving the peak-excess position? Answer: 566.993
